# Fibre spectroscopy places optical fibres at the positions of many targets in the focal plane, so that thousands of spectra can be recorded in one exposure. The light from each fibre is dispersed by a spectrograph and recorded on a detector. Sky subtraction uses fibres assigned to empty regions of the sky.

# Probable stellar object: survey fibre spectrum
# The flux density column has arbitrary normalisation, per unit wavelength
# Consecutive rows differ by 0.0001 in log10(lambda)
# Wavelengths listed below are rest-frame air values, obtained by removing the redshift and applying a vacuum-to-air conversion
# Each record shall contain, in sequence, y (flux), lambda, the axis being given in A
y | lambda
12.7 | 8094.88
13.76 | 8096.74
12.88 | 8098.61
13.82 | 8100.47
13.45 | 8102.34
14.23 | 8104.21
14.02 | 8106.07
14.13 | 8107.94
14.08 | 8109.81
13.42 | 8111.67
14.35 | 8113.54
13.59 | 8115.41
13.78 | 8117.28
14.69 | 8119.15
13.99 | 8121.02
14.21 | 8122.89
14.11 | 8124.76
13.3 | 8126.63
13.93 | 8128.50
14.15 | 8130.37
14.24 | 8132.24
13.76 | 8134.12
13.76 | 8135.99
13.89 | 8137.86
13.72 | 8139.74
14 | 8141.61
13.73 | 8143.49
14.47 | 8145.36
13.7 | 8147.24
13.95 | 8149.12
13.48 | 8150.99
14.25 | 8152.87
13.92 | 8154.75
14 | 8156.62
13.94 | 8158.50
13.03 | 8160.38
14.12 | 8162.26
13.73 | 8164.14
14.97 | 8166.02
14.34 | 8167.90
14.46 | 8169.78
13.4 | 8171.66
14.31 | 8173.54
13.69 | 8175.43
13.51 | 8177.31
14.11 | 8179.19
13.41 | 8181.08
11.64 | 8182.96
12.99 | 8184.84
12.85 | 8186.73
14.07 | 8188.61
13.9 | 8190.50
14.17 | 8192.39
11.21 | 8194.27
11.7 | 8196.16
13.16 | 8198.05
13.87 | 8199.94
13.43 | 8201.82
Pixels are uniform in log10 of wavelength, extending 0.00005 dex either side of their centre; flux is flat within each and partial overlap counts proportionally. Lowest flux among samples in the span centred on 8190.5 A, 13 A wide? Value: 11.21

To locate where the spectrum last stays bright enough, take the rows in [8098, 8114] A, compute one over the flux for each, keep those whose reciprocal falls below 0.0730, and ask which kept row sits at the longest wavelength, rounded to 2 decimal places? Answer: 8113.54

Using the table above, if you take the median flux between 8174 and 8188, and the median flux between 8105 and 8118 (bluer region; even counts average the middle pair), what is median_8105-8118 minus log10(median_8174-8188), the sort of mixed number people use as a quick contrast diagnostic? 12.9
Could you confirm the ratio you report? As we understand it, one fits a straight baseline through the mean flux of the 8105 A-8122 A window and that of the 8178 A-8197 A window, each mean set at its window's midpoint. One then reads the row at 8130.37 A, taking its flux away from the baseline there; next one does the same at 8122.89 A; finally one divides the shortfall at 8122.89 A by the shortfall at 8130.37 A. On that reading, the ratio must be 0.89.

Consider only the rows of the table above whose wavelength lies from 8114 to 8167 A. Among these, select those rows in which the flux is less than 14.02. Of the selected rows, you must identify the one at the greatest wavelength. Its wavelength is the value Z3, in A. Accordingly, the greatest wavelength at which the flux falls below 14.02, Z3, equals 8164.14 A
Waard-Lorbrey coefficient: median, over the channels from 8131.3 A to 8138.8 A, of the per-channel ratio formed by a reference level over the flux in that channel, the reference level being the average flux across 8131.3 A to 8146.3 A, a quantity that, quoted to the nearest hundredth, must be 1.01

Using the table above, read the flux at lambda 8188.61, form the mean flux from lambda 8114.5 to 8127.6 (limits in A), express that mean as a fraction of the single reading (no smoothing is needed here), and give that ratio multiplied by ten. 9.92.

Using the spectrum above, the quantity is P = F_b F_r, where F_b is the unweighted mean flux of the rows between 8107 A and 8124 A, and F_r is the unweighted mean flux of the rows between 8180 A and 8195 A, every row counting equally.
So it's 183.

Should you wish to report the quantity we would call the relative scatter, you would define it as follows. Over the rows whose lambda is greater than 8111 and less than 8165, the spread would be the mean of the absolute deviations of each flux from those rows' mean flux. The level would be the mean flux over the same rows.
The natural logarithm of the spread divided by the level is -3.96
